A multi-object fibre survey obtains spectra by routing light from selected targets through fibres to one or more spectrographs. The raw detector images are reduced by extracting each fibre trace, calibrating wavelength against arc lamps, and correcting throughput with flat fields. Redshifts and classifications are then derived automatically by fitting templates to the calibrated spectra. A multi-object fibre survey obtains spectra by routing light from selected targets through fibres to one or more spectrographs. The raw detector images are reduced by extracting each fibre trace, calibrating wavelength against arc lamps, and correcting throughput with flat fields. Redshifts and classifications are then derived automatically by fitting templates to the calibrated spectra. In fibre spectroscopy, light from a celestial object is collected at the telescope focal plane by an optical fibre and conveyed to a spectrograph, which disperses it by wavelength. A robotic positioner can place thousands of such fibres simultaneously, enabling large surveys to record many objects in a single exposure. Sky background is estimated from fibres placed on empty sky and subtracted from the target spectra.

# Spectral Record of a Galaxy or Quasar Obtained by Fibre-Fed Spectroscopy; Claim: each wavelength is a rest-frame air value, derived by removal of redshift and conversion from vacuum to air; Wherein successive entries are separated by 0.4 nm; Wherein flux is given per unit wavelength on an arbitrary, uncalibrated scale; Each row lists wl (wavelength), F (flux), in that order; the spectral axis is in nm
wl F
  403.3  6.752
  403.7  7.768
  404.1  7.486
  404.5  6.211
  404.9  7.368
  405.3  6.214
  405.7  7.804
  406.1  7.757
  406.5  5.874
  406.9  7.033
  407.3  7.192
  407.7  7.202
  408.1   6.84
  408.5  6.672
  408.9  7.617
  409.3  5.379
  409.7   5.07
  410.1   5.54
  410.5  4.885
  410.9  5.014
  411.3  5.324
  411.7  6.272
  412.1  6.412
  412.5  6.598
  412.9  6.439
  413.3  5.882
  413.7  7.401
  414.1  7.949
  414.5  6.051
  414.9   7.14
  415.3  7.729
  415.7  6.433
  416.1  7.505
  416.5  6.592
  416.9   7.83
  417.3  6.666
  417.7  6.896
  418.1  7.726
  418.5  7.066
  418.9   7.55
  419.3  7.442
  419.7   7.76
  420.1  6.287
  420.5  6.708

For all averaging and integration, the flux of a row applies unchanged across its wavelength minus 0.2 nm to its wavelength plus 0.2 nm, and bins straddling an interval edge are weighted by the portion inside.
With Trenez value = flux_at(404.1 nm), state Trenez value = 7.486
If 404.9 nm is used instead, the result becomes 7.368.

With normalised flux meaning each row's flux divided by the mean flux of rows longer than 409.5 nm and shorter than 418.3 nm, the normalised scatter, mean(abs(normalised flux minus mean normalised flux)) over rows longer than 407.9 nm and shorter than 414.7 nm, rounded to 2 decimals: 0.12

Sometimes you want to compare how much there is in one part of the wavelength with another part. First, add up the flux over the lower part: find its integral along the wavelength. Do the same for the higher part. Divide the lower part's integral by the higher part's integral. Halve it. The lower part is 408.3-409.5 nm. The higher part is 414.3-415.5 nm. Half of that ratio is 0.47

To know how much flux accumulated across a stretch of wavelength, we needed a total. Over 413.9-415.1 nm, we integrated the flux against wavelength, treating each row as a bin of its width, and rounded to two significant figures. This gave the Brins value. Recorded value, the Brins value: 8.5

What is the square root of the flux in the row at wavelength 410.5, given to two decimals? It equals 2.21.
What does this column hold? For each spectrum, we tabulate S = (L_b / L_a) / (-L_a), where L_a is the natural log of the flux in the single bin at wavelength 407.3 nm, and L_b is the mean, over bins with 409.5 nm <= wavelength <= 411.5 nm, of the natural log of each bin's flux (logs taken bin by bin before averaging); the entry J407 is -0.42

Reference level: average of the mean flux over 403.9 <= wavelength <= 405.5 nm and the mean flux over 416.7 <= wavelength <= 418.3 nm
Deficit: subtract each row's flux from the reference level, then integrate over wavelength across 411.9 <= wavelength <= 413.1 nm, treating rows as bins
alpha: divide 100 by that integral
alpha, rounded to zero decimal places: 147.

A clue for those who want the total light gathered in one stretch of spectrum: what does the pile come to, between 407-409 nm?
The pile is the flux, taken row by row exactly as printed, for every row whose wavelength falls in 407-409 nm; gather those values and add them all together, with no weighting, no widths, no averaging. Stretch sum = 35.5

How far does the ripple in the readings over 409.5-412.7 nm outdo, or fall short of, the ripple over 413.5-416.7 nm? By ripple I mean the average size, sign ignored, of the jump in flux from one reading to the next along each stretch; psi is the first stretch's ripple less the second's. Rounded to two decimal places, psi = -0.65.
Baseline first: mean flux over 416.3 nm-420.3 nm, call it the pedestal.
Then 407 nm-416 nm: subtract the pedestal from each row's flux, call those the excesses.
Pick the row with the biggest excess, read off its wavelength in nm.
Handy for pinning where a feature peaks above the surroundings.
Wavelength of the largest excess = 414.1 nm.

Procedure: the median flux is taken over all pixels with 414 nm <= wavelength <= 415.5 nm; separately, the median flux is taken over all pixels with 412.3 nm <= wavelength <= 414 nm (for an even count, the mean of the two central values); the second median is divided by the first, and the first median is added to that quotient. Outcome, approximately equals 8.31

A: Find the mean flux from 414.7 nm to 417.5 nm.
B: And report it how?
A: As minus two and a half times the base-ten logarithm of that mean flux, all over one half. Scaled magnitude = -4.26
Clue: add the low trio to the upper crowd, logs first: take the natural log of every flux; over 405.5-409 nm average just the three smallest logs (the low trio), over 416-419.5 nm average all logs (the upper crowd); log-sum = 3.84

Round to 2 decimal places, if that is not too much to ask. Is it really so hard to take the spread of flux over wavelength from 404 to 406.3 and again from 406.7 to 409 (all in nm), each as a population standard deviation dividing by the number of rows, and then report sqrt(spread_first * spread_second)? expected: 0.45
